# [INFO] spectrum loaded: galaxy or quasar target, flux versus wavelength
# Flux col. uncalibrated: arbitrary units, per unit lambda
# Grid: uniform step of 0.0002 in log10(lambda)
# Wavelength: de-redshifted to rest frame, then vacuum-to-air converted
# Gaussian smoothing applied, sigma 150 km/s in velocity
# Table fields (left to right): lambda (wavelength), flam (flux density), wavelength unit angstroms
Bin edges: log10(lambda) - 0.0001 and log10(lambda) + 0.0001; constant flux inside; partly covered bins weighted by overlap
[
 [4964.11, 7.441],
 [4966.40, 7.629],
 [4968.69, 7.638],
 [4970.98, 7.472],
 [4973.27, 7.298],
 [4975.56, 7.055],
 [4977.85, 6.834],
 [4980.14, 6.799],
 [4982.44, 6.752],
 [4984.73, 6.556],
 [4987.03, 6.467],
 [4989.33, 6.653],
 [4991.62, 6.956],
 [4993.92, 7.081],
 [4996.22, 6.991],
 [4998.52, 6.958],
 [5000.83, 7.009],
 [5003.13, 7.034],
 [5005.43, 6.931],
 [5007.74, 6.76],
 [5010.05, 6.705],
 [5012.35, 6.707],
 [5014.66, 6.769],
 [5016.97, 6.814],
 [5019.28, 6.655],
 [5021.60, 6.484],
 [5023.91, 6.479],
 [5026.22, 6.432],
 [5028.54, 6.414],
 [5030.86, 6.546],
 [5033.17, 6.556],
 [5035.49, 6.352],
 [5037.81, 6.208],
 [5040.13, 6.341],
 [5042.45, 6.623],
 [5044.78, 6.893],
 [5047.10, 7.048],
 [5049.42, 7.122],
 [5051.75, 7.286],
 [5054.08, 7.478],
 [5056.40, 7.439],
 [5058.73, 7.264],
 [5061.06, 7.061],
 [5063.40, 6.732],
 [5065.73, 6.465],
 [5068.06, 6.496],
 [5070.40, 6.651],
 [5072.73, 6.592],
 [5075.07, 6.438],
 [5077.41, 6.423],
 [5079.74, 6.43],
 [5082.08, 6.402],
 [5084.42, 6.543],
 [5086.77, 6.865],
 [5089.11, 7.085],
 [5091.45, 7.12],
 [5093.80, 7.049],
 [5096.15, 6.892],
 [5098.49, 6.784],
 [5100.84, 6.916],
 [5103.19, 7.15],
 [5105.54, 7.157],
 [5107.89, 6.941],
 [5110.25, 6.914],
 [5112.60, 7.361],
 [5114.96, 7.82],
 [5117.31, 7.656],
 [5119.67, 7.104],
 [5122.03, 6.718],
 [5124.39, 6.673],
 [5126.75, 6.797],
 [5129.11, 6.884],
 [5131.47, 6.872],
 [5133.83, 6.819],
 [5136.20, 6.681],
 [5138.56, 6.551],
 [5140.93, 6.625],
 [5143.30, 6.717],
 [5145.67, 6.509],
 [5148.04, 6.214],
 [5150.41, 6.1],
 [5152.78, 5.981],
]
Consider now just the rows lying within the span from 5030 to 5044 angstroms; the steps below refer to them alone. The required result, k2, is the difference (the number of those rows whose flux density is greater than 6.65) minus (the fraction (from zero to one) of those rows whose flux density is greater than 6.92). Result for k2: 0.00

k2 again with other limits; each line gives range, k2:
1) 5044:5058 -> 5.17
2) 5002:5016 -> 5.67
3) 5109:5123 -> 5.33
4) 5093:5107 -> 5.50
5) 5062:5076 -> 2.00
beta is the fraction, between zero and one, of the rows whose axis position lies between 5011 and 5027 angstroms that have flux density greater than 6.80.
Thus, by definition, 0.14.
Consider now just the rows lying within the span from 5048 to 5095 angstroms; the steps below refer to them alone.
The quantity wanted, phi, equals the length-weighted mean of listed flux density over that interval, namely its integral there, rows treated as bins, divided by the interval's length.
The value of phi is 6.85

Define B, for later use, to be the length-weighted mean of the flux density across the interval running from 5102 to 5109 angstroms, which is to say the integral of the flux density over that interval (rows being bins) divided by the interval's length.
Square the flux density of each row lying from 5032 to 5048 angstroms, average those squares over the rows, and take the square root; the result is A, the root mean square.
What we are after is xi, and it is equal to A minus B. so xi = -0.5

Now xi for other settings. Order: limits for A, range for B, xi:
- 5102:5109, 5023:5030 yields 0.6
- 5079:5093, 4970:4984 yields -0.3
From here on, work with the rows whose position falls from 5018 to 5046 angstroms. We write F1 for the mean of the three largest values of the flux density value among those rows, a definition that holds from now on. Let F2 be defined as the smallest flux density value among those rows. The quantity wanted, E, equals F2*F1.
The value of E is 41.7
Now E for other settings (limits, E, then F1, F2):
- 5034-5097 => 45.9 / 7.4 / 6.208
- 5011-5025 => 43.8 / 6.8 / 6.479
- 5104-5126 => 50.8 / 7.6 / 6.673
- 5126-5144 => 44.9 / 6.9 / 6.551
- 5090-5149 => 47.3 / 7.6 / 6.214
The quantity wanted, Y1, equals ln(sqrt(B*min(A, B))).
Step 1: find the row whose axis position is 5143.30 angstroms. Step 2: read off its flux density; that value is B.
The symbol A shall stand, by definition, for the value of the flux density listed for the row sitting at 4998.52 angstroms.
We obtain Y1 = 1.90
